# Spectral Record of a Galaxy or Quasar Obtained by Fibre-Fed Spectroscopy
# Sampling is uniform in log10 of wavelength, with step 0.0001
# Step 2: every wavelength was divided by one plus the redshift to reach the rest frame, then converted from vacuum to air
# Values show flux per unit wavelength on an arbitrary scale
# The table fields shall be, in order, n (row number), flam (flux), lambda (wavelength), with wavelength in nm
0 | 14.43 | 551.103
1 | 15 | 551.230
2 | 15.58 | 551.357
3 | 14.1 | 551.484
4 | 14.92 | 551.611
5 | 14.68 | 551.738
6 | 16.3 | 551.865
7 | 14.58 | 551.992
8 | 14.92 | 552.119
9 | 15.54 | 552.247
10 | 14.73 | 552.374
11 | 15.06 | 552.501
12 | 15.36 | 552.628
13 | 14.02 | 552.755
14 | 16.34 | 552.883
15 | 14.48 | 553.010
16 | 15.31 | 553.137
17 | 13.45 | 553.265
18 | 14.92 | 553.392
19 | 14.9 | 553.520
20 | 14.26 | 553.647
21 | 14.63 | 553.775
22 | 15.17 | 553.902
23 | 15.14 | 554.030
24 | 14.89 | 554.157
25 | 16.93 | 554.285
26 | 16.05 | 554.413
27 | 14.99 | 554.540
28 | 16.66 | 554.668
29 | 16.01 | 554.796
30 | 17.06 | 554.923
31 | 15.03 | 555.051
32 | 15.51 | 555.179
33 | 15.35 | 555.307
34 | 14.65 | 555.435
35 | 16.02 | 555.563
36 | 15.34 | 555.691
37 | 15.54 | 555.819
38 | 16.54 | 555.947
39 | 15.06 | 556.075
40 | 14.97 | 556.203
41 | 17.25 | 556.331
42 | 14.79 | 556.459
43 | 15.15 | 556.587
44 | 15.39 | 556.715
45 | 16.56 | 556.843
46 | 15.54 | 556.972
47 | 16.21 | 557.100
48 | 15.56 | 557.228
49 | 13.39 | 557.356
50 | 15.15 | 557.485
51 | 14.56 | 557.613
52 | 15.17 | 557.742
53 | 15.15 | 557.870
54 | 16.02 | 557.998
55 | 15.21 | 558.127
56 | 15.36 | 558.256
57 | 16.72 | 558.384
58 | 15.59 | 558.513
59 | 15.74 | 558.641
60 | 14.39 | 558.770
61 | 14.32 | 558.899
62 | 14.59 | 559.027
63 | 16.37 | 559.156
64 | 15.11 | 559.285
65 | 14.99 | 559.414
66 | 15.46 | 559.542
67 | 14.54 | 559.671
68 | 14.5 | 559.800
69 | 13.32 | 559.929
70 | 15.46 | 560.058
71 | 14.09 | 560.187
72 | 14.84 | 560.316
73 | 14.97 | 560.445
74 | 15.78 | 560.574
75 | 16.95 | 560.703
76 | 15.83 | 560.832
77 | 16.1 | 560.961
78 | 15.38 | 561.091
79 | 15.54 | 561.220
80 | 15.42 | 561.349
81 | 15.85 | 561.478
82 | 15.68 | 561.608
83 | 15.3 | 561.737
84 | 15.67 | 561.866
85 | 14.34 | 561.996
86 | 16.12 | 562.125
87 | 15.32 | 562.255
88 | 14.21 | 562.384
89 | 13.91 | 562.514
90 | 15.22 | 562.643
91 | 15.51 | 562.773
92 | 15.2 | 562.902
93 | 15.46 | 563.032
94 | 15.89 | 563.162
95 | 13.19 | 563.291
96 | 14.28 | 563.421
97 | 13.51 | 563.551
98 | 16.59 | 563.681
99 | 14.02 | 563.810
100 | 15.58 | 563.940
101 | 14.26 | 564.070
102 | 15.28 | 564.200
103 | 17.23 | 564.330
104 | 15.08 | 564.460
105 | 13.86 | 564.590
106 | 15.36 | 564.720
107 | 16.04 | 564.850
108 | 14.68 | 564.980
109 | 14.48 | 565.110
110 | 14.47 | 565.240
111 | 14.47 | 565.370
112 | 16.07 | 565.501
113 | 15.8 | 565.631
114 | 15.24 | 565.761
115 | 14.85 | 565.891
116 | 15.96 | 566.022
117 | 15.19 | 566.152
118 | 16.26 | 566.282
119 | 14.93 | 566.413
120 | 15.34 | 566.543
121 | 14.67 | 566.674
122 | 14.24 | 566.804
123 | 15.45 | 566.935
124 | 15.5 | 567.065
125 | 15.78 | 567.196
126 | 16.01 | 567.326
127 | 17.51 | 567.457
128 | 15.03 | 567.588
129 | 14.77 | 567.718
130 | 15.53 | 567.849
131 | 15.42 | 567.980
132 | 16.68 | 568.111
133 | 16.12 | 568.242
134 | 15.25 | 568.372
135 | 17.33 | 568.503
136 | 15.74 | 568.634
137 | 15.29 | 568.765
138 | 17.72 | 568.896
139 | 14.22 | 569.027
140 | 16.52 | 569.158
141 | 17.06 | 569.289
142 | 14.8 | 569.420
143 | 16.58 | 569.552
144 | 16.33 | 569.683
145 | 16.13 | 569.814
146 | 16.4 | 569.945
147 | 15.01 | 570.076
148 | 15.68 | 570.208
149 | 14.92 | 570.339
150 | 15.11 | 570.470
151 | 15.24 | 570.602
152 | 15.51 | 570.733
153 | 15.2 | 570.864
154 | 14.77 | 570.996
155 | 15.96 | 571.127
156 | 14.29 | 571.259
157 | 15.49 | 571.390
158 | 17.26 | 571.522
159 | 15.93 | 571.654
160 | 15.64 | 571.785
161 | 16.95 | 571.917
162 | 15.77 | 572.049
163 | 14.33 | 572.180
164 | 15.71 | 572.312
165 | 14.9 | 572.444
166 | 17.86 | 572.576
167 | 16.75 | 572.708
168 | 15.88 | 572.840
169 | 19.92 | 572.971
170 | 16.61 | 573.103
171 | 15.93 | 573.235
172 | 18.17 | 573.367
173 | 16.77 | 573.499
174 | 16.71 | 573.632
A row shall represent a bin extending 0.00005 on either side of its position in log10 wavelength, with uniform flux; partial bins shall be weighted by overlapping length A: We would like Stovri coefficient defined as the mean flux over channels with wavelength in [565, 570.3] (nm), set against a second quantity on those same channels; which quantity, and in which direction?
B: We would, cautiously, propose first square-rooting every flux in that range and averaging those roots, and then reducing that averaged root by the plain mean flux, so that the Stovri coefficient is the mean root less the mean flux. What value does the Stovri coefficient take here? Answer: -11.7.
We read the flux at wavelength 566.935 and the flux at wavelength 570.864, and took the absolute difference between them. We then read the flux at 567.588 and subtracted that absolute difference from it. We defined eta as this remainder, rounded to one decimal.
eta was 14.8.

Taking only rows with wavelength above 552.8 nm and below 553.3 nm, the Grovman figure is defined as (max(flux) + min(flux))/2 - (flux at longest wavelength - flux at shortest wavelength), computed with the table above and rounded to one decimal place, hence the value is 17.8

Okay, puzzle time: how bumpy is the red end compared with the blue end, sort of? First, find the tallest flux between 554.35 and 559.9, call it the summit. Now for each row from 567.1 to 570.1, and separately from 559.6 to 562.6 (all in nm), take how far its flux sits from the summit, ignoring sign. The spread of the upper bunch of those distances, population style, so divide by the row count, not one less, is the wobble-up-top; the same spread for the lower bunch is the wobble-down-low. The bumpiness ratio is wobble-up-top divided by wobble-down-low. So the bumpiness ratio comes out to 0.97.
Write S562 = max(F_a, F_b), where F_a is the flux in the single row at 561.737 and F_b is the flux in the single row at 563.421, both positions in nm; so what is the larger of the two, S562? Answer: 15.30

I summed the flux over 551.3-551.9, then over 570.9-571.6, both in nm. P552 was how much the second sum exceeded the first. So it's 2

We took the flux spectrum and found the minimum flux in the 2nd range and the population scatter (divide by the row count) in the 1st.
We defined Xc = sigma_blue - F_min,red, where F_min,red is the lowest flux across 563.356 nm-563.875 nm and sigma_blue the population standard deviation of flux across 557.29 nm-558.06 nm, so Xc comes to -12.71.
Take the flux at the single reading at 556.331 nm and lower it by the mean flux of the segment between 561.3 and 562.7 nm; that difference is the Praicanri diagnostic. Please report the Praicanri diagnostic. 2.1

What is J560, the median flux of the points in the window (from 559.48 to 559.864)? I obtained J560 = 14.54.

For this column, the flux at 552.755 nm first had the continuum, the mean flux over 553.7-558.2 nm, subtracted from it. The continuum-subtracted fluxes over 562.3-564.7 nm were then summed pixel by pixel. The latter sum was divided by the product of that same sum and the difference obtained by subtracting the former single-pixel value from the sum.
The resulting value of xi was -0.11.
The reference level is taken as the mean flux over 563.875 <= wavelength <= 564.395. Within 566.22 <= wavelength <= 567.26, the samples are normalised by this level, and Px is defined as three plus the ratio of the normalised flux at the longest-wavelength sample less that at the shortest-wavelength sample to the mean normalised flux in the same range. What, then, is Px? 2.97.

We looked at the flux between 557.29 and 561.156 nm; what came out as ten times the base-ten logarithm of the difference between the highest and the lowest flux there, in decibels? 5.6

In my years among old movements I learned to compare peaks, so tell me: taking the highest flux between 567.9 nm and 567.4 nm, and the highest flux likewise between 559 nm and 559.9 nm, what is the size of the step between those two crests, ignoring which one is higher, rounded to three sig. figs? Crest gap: 1.14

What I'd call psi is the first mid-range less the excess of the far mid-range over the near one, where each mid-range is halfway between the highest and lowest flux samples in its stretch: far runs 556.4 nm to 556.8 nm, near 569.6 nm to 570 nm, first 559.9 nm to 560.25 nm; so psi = 15.6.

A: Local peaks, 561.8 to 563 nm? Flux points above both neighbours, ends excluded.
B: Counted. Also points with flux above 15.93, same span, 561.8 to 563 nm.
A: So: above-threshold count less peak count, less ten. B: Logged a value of -11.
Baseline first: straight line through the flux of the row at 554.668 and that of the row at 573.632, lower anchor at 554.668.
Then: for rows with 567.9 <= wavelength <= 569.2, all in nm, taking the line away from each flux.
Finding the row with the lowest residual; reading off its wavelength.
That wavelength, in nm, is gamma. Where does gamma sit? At 569.027 nm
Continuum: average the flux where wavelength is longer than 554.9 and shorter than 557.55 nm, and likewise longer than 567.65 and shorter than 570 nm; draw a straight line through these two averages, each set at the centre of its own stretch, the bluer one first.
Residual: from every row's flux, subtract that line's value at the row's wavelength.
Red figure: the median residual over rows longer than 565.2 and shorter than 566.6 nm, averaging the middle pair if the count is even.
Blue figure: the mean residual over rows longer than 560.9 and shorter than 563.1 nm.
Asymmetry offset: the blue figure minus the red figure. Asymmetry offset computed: 0.21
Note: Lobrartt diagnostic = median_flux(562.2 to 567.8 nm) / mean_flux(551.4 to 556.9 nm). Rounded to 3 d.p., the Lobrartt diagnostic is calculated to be 0.994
